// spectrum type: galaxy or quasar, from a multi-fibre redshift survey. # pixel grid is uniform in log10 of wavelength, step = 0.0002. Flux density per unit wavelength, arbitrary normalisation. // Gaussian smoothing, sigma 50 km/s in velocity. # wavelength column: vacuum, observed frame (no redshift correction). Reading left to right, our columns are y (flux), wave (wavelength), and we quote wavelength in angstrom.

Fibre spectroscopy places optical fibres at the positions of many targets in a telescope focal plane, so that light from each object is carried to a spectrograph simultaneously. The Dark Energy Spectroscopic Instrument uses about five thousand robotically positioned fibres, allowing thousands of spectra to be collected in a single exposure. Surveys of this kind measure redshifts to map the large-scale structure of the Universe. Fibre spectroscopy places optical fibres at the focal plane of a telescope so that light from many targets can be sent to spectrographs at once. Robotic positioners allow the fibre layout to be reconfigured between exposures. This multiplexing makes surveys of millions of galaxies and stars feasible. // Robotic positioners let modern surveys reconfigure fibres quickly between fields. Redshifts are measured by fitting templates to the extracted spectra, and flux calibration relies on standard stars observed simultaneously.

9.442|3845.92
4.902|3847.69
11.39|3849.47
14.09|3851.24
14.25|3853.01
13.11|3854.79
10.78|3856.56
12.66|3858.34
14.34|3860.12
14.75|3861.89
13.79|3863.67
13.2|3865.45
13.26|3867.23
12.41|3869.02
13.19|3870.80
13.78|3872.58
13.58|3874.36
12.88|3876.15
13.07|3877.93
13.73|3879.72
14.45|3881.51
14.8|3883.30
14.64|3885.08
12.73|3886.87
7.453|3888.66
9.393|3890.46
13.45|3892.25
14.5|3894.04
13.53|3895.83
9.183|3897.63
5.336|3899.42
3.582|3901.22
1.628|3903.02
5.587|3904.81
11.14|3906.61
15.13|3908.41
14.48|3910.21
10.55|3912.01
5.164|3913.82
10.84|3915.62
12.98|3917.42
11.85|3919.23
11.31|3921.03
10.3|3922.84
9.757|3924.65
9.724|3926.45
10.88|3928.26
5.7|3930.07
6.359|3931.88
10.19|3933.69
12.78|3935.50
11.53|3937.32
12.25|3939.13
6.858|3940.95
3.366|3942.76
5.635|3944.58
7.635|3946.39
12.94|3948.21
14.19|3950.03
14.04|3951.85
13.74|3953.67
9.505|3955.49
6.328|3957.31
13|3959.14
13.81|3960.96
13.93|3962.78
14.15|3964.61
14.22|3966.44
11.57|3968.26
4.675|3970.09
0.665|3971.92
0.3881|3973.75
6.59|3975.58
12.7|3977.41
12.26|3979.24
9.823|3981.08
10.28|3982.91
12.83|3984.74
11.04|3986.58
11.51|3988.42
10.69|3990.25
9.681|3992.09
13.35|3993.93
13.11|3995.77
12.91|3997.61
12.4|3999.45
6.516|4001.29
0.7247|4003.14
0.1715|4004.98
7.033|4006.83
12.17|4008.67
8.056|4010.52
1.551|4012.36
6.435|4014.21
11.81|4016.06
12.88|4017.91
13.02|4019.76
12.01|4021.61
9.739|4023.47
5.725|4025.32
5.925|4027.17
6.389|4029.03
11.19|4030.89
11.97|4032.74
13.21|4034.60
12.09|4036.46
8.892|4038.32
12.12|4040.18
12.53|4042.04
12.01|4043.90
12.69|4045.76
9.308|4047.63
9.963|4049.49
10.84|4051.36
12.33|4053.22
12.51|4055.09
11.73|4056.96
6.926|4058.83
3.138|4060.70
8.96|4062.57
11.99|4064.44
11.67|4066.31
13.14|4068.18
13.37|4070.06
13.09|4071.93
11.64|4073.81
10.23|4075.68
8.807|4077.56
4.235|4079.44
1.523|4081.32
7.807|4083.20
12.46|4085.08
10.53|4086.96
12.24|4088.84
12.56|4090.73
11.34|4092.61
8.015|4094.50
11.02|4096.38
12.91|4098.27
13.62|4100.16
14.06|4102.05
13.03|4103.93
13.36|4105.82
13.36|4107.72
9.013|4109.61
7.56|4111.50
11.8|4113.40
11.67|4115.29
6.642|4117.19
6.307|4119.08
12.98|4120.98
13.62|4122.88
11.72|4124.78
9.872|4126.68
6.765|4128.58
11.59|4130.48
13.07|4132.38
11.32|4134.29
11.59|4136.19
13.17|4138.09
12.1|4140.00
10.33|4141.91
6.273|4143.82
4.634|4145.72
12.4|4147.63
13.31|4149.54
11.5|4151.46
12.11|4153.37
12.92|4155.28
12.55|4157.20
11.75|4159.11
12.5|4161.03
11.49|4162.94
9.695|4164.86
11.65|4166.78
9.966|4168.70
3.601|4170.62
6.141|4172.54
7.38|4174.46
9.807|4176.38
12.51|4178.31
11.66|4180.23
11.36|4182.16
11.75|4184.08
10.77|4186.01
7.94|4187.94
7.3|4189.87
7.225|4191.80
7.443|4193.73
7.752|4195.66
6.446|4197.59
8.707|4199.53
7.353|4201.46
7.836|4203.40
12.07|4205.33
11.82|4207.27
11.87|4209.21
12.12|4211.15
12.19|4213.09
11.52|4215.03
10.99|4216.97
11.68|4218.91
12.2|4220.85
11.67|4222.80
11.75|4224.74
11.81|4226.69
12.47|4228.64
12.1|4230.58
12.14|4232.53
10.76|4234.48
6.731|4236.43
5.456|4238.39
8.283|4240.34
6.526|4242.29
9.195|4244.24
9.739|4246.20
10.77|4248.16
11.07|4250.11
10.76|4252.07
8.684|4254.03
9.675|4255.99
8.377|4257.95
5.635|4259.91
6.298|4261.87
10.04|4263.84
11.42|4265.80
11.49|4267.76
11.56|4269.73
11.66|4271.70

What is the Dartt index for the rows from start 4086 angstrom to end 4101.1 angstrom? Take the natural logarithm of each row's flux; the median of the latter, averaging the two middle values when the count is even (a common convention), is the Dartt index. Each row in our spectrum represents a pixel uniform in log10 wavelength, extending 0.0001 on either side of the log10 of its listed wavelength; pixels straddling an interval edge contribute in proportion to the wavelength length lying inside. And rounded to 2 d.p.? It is 2.47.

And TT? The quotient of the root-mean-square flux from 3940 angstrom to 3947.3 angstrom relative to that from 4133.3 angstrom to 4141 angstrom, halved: 0.25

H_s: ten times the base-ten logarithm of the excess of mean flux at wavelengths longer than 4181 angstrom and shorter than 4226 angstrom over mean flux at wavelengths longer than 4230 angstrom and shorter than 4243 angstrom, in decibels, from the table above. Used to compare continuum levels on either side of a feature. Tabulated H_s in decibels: 1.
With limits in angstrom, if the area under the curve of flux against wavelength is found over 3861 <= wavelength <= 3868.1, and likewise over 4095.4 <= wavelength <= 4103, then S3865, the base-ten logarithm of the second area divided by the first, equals 0.00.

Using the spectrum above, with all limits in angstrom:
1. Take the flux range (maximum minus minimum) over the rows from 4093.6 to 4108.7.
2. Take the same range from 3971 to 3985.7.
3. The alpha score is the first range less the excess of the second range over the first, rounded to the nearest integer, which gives 0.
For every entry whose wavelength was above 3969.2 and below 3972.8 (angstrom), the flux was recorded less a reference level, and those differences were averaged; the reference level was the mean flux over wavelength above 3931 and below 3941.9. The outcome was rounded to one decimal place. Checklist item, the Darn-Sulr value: -7.3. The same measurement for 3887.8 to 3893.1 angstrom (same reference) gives 0.1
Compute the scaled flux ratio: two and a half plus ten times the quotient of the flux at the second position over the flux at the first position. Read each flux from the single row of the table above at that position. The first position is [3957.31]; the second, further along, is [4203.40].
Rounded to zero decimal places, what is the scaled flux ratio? 15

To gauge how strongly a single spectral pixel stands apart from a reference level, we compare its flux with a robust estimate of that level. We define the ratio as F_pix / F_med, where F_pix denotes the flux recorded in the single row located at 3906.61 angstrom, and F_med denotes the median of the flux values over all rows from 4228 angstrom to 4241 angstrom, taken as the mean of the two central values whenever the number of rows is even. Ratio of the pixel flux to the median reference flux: 1.0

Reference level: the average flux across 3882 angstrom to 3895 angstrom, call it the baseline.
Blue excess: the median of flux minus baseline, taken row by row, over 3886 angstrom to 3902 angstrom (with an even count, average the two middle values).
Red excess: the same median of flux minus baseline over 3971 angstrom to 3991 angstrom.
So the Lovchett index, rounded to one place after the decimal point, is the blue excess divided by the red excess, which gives 1.7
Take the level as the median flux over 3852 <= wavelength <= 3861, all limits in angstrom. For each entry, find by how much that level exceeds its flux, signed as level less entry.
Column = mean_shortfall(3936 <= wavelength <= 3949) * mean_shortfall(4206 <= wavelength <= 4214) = 5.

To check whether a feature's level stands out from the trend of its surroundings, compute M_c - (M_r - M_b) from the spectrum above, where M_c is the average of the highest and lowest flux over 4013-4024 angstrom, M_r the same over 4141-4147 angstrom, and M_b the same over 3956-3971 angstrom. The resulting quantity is 12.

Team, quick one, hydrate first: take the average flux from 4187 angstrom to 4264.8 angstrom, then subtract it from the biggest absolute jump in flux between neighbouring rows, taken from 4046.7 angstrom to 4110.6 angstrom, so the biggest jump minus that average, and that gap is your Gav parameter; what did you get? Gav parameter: -3.3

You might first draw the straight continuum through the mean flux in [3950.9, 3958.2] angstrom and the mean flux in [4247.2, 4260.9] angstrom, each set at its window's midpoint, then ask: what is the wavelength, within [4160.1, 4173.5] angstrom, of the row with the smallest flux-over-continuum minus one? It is 4170.62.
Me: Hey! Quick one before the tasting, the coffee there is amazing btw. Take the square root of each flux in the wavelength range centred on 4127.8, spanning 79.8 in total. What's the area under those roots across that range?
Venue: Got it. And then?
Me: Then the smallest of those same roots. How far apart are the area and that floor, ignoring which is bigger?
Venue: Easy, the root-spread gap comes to 263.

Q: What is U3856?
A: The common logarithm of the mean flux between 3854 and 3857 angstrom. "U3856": 1.08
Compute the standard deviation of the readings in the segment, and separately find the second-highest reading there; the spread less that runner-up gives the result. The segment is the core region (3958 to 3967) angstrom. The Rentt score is -13.7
